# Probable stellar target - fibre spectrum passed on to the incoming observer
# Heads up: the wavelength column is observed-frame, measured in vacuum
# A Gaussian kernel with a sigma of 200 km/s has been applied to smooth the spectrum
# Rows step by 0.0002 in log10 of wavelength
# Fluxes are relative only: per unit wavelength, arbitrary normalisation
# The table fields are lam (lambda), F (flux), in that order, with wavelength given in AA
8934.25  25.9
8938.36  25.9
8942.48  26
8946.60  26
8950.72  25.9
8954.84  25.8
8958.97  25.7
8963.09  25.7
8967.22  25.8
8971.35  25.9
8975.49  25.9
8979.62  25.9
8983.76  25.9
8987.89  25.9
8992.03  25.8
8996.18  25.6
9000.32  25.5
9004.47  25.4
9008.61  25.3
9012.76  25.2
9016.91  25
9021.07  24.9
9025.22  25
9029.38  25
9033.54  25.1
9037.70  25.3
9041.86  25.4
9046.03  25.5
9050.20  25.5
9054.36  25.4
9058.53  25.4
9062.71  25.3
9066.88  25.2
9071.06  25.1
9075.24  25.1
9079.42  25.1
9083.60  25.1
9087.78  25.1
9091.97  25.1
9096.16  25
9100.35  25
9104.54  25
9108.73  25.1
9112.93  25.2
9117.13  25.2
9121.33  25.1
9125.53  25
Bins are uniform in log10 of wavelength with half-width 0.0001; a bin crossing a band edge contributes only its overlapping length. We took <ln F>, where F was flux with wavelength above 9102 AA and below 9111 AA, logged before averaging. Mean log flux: 3.221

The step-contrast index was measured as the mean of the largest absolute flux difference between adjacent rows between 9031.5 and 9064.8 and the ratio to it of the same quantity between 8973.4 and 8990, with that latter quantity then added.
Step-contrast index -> 0.1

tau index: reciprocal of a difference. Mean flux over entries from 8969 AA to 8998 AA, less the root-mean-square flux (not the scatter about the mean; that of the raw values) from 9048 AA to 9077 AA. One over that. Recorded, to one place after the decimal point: 1.8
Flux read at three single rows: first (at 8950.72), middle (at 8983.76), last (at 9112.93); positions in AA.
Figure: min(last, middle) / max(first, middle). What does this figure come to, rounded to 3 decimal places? 0.973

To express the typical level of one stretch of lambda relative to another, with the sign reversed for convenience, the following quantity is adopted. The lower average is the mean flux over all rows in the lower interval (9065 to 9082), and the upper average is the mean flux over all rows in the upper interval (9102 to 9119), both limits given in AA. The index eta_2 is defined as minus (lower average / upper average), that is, -1.00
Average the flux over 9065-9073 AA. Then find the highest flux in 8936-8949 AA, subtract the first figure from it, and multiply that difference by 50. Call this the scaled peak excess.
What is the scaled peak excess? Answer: 43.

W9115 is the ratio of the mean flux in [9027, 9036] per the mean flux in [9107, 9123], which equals 1.00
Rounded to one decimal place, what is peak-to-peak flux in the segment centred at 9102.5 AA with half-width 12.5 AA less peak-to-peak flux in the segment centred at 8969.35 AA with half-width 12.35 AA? 0.0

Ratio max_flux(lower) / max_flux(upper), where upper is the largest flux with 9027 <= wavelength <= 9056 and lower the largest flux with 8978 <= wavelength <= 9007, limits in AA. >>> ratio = 1.02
